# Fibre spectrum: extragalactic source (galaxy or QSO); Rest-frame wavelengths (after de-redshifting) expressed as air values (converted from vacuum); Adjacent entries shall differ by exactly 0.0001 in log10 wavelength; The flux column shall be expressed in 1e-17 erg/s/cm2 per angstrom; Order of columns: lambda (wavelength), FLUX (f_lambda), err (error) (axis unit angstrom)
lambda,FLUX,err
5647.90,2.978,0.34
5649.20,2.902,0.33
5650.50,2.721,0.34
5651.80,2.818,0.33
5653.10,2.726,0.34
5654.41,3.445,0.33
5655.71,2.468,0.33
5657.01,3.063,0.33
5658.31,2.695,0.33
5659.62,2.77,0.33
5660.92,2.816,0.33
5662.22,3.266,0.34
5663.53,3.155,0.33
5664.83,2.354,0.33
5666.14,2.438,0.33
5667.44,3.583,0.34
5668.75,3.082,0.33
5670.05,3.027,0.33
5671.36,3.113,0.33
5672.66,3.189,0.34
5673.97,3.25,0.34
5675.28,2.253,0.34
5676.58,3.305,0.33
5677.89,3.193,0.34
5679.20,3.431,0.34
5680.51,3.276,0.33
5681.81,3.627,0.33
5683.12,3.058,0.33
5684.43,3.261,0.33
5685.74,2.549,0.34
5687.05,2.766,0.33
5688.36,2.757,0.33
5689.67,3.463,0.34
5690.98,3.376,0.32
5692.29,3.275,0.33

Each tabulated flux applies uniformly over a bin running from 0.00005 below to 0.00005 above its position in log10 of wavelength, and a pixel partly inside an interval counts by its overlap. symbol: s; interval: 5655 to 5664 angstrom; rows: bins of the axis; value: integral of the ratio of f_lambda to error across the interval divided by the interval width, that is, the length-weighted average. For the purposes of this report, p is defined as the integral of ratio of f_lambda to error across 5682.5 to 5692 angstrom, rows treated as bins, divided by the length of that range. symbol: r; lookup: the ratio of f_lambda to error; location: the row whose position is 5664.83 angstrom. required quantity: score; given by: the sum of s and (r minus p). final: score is 6.7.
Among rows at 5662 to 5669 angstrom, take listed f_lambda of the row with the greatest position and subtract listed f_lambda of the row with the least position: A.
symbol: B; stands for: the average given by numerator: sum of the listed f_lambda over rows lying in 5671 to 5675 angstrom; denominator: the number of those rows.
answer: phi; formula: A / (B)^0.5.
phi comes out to -0.1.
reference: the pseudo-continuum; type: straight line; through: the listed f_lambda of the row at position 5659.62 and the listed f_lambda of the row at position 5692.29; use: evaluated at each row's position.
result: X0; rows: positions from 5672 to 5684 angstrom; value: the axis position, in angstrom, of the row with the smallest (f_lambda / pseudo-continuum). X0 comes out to 5675.28 angstrom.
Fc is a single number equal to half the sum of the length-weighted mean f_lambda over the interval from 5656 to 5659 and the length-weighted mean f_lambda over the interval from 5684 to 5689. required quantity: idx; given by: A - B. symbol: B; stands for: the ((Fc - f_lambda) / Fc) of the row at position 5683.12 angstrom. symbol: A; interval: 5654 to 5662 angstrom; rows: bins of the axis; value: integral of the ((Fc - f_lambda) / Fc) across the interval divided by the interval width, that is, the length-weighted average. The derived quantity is 0.06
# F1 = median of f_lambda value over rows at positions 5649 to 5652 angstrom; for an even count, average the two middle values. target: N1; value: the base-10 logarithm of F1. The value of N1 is 0.45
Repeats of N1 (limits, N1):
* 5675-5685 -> 0.51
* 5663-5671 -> 0.48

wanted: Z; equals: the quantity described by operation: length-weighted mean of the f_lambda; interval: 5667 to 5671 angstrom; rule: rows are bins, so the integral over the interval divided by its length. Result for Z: 3.20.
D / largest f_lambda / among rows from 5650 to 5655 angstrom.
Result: 3.445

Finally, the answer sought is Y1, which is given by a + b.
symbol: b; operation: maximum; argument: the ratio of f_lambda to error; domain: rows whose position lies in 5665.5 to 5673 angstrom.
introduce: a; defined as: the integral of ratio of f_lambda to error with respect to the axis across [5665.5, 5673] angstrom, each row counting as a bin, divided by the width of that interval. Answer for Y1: 19.8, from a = 9.2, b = 10.5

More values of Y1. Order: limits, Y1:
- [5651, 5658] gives 19.1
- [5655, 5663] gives 18.2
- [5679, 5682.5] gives 21.4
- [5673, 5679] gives 19.0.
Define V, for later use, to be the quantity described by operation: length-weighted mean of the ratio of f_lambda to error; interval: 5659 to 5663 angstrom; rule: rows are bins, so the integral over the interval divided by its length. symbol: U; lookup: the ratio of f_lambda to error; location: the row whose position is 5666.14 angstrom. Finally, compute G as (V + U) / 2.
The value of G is 8.1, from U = 7.4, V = 8.87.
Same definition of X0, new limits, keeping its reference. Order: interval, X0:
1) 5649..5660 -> 5655.71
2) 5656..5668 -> 5664.83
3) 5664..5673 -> 5664.83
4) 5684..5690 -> 5685.74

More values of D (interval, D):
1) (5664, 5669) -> 3.583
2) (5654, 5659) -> 3.445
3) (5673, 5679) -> 3.305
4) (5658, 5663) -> 3.266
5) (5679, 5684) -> 3.627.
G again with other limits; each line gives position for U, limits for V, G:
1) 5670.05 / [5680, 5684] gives 9.6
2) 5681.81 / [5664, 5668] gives 9.7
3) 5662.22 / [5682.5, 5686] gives 9.3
